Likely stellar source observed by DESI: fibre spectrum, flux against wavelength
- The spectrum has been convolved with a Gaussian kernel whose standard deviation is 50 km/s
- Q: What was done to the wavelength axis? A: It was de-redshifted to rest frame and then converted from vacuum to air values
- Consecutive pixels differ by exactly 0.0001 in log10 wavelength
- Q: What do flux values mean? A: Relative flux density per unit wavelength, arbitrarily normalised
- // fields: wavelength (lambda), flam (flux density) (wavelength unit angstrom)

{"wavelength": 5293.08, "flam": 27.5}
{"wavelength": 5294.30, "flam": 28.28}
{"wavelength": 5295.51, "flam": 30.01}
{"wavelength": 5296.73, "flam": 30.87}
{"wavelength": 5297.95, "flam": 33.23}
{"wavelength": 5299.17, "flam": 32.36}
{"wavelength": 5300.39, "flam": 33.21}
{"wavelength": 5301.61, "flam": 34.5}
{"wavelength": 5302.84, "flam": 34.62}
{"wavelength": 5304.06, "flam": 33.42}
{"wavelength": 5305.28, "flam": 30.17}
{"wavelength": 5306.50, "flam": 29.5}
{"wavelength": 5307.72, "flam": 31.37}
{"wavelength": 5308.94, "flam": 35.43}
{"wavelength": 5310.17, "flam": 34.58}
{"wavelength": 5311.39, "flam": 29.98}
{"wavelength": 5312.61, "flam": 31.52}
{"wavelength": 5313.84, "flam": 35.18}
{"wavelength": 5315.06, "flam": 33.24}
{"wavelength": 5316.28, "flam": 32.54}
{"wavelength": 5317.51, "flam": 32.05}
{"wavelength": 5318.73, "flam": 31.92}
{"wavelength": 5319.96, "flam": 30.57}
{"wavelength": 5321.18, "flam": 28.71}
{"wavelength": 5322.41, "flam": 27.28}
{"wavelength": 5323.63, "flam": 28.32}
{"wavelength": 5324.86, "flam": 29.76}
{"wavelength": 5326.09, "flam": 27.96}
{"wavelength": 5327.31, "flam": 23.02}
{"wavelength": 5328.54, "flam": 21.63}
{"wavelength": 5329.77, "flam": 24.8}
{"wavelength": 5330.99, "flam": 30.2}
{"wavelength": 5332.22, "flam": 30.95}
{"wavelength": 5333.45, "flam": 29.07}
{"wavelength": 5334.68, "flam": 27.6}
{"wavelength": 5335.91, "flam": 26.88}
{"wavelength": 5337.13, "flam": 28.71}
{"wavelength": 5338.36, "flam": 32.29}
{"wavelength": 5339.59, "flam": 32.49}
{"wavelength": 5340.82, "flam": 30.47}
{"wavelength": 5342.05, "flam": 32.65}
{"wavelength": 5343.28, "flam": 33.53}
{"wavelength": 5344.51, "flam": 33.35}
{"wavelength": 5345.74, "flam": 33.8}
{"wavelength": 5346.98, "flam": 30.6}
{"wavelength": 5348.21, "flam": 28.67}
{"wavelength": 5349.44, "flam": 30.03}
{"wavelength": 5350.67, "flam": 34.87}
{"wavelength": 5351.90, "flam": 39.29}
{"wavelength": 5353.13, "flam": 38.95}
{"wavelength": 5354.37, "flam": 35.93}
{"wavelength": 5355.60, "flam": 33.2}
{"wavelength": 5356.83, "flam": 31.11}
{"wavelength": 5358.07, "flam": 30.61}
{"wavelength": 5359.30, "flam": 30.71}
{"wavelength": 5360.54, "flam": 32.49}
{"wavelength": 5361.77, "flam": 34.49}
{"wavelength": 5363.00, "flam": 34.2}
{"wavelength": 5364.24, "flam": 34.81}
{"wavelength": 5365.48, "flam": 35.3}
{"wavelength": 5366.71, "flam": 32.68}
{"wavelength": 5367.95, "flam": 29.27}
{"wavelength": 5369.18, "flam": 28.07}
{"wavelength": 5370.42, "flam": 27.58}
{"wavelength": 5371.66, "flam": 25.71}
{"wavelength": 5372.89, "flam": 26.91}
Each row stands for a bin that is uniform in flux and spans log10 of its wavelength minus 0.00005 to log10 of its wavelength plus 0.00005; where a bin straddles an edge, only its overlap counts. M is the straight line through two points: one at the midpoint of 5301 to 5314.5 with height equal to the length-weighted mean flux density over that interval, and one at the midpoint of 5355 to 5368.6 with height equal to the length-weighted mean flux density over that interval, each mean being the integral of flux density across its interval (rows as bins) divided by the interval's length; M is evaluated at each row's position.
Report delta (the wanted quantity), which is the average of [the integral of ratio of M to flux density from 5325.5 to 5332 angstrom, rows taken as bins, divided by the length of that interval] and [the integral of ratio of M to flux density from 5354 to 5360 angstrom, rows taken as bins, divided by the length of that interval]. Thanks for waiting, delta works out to 1.15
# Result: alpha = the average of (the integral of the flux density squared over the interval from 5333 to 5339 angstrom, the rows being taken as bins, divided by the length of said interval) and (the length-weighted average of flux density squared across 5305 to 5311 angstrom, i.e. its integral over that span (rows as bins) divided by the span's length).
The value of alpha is 943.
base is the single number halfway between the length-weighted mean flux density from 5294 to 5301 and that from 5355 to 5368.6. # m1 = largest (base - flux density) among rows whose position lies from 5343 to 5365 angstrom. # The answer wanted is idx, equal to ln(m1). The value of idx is 1.2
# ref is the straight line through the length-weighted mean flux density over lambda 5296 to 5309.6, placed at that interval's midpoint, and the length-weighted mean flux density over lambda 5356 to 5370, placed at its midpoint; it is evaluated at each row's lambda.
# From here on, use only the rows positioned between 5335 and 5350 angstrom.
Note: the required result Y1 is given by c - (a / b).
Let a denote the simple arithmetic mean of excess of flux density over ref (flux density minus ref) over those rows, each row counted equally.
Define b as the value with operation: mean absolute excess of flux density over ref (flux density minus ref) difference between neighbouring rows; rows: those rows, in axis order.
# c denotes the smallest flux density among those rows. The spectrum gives 28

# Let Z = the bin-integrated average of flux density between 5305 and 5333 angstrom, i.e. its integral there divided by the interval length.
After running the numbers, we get 30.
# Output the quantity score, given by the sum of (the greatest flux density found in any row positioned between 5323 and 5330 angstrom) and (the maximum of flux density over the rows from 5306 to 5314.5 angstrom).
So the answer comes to 65.2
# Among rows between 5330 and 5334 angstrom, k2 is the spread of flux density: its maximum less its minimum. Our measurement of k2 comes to 1.9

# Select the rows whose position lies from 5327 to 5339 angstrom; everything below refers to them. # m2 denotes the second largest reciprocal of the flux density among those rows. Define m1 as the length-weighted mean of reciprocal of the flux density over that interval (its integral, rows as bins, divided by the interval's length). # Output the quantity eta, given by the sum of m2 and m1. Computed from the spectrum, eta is 0.080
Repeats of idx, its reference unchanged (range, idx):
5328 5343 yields 2.3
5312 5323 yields 1.6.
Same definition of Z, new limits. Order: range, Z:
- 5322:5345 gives 29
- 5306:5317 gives 33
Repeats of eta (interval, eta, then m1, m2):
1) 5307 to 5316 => 0.062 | 0.0304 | 0.032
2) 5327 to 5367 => 0.076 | 0.0322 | 0.043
